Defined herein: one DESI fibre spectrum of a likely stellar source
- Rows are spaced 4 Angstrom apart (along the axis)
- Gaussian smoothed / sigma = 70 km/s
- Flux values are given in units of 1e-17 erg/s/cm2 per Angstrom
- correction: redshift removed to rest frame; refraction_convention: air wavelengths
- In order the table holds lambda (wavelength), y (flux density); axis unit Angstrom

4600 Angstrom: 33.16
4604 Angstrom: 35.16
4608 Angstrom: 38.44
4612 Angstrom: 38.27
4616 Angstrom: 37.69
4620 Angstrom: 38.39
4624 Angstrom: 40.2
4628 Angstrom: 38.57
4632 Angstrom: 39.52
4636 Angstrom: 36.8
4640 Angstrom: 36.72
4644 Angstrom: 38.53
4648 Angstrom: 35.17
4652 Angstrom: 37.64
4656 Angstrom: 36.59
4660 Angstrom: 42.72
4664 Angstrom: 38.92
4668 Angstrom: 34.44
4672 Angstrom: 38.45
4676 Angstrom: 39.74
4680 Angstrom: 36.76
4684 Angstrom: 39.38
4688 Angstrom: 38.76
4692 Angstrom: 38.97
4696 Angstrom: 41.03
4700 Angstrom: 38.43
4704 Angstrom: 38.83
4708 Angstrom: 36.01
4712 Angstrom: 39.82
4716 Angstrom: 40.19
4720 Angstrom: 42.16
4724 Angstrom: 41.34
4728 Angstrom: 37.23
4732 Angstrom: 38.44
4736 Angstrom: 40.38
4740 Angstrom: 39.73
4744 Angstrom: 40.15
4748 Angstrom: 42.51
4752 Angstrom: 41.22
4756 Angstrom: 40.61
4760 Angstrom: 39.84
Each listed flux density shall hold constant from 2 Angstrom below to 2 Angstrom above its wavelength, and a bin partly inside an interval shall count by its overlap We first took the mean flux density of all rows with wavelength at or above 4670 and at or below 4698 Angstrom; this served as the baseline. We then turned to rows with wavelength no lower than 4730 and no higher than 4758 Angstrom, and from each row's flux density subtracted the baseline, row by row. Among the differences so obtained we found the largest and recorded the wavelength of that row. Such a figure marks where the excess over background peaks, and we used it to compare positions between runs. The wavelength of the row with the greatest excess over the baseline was 4748 Angstrom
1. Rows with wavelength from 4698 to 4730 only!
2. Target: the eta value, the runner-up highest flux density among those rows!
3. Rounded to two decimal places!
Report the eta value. 41.34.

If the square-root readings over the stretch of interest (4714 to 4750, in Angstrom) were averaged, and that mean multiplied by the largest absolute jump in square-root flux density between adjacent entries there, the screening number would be 2.08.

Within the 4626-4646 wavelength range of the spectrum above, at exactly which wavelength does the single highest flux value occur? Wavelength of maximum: 4632 Angstrom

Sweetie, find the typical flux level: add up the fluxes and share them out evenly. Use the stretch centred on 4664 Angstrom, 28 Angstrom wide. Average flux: 38.4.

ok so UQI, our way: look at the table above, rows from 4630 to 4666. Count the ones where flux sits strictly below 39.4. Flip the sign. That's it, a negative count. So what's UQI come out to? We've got -7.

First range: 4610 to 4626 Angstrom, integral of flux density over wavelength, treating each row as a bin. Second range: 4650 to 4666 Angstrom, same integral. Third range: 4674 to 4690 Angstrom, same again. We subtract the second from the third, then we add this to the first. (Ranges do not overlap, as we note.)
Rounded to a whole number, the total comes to 613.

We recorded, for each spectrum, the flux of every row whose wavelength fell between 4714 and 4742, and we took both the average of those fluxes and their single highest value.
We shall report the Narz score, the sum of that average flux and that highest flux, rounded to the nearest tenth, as 82.1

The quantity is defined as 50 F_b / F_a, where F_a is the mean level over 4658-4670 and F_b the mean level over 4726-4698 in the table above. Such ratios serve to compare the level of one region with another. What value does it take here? 51.1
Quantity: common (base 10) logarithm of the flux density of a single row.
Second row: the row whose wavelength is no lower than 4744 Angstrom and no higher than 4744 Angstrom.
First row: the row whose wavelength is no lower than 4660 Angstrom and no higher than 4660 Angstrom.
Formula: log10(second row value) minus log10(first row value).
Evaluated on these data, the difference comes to -0.03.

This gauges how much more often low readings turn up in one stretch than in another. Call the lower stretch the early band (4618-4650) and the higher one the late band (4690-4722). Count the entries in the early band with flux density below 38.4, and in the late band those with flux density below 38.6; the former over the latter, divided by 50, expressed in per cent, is 4.0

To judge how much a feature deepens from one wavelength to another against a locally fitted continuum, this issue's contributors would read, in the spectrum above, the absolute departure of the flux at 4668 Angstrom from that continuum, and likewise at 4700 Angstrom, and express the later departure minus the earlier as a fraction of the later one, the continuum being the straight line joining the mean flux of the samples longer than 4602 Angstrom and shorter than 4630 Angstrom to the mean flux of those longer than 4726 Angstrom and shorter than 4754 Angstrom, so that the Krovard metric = -3.8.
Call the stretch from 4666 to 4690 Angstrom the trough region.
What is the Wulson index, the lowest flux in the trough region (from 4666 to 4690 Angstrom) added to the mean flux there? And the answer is 72.4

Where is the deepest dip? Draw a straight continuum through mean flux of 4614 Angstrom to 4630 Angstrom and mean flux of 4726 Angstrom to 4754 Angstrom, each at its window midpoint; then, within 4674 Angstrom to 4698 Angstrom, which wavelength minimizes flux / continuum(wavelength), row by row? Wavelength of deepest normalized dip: 4680 Angstrom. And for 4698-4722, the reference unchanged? 4708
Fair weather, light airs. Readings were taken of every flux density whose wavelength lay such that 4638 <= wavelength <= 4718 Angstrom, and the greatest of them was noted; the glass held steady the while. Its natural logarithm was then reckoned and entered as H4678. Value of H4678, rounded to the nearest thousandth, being 3.755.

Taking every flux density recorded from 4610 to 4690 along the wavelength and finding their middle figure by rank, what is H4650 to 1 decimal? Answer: 38.4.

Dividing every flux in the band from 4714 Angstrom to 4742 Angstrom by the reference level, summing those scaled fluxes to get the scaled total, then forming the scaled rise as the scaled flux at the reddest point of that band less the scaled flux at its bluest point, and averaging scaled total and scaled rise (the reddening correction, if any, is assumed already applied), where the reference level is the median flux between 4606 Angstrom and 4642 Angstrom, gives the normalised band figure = 3.6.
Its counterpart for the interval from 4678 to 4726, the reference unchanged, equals 6.2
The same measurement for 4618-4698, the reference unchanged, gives 10.0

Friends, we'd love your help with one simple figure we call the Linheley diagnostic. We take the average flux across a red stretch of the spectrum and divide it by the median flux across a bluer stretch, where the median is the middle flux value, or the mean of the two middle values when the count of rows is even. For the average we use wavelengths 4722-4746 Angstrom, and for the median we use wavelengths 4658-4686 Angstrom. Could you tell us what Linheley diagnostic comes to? 1.02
